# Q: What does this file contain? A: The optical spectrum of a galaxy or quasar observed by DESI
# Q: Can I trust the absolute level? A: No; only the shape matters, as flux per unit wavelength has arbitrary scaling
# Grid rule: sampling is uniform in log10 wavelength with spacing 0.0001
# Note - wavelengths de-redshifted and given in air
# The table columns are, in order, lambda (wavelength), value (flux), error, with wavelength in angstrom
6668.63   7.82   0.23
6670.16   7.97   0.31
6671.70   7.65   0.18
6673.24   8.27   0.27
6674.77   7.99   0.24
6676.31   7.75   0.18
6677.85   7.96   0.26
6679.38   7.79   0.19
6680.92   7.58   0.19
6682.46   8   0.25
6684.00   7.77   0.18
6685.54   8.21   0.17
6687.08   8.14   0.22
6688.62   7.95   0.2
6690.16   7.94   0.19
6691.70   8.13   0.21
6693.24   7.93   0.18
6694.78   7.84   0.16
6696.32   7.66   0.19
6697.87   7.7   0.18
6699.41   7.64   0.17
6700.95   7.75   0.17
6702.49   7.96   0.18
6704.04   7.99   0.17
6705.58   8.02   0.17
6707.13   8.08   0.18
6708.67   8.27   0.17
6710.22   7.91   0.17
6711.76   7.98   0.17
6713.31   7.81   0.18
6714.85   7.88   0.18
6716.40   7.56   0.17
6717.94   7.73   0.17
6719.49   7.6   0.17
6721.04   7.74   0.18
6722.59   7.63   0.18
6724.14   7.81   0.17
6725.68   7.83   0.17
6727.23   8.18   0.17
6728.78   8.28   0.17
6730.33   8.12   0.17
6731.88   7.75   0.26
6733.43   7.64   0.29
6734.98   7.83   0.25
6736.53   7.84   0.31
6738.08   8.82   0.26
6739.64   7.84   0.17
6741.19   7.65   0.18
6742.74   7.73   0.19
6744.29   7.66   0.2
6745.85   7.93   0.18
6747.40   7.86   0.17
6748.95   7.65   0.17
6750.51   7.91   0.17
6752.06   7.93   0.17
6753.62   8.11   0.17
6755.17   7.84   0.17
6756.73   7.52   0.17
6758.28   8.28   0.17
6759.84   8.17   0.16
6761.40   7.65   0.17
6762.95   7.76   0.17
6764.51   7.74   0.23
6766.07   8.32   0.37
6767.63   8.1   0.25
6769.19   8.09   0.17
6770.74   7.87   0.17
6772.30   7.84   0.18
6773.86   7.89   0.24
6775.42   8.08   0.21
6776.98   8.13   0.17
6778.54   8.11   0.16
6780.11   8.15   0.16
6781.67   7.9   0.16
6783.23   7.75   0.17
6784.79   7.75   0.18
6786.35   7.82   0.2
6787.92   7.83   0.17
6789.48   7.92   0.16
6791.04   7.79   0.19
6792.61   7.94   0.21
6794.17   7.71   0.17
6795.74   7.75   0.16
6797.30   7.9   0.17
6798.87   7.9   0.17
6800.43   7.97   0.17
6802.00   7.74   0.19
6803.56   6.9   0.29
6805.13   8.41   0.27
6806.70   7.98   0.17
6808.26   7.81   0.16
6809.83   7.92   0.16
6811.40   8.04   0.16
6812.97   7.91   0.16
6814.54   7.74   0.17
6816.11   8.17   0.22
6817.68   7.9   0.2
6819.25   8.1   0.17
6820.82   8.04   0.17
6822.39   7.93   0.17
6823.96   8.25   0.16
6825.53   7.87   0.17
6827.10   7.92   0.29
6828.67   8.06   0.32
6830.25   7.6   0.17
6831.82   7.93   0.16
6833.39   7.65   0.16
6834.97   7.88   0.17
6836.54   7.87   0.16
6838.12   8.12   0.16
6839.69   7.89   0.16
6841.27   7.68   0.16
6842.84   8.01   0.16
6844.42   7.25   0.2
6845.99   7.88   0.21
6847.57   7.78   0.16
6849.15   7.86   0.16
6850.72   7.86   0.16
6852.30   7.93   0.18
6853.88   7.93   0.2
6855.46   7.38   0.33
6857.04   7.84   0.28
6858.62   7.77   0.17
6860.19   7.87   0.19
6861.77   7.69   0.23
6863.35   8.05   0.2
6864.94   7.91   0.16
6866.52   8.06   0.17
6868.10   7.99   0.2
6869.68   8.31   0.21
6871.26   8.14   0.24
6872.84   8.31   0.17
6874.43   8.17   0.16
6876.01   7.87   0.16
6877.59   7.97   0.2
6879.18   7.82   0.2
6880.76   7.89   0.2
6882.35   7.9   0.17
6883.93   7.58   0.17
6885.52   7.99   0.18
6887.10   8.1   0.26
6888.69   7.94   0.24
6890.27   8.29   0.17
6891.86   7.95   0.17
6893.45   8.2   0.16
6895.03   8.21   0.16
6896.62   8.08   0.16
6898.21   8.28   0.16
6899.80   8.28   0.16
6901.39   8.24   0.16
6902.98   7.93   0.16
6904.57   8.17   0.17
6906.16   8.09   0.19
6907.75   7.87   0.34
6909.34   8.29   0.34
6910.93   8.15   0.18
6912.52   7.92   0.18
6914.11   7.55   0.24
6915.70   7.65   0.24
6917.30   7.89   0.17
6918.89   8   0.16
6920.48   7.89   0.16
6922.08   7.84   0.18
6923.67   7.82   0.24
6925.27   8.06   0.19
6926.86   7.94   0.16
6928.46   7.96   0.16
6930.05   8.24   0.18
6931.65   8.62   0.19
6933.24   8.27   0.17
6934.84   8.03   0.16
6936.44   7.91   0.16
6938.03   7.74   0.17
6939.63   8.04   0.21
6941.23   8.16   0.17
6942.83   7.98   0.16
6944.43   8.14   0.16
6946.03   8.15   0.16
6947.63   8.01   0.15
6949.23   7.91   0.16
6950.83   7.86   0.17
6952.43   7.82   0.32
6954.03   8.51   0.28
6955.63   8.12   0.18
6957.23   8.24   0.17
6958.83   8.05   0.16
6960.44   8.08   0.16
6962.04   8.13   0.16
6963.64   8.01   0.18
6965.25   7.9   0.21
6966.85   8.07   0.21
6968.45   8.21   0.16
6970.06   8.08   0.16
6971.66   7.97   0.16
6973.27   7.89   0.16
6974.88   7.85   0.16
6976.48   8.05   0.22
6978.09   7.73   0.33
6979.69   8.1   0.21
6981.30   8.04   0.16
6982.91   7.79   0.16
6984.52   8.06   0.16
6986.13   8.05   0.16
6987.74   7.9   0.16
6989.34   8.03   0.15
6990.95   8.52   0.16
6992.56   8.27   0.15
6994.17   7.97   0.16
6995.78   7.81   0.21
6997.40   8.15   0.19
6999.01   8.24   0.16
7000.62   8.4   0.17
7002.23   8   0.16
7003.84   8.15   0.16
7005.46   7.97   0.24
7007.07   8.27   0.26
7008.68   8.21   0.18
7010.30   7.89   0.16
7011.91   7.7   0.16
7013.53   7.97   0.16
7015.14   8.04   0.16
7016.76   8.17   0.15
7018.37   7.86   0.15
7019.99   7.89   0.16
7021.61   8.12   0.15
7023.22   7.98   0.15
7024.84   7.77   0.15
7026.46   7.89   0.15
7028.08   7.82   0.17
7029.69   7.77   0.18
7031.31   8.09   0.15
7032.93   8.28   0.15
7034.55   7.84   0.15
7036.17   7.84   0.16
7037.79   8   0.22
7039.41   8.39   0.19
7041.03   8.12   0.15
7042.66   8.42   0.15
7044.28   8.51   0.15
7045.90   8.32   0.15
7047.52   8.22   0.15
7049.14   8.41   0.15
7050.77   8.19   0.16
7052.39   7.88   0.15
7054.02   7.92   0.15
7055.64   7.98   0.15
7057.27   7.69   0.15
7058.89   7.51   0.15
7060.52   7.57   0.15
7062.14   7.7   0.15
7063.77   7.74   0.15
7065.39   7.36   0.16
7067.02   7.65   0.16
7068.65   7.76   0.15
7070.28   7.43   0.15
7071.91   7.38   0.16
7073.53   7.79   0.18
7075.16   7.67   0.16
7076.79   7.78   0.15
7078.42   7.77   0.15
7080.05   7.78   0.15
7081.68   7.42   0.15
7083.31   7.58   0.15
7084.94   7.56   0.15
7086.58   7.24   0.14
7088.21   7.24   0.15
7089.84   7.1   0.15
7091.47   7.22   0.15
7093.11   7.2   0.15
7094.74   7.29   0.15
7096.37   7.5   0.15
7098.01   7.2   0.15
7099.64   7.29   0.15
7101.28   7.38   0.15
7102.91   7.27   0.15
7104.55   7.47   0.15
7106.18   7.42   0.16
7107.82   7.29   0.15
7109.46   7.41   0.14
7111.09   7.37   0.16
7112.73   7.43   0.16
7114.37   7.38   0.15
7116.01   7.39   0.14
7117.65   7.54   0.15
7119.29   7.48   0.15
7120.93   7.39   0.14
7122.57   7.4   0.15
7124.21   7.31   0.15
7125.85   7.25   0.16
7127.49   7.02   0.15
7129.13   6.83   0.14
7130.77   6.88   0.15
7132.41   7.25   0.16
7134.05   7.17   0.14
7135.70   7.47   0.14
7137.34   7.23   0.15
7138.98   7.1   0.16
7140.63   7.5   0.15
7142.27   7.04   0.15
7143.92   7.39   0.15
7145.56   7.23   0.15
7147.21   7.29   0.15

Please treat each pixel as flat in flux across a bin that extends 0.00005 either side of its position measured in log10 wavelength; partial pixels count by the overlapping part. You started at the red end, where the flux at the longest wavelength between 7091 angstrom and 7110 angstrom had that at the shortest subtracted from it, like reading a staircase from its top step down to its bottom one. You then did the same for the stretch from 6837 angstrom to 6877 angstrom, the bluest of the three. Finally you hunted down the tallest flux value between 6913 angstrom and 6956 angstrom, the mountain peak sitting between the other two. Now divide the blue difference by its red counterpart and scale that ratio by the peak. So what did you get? -11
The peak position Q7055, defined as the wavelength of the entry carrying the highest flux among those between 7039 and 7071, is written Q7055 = 7044.28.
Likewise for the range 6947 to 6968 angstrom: 6954.03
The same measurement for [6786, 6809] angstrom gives 6805.13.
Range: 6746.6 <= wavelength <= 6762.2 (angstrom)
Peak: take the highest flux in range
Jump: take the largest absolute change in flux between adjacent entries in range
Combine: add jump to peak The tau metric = 9.04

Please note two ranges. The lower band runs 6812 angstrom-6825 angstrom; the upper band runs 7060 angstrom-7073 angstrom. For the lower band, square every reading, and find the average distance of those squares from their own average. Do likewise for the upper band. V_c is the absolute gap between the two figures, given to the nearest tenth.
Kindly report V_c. 0.1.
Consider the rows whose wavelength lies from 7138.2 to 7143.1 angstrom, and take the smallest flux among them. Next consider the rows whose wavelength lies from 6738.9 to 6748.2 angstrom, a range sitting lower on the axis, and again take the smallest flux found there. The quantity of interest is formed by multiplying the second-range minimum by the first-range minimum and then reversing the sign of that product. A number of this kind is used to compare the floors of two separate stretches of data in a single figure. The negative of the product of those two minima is -53.9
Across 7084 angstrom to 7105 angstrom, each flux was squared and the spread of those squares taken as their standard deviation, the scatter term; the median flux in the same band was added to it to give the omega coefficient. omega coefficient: 9.2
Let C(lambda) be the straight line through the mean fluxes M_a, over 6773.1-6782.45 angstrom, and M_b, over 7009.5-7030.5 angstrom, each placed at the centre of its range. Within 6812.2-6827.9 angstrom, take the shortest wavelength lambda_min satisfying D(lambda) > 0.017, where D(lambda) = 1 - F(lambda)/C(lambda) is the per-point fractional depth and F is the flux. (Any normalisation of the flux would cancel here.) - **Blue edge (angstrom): 6814.54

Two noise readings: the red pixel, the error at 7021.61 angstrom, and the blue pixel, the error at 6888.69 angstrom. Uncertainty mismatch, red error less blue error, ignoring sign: 0.090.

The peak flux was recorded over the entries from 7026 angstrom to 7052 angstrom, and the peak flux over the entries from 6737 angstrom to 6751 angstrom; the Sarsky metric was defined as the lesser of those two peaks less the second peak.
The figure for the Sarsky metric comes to -0.31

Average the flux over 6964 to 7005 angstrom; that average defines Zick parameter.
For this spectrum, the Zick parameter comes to 8.05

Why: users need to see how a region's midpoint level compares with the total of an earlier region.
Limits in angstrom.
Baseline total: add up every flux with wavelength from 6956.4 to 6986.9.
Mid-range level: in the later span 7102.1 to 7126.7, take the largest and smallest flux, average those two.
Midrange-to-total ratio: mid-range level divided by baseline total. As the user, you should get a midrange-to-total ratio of 0.049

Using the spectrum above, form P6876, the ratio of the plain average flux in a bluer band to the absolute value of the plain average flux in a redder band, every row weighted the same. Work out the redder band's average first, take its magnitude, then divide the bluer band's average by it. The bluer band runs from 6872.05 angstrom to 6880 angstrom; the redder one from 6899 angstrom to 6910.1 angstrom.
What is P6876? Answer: 0.99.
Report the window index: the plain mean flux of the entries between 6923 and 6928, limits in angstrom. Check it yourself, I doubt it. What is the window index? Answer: 7.94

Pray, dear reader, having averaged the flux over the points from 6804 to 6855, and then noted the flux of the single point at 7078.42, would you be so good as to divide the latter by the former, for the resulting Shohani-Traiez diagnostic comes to 0.98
